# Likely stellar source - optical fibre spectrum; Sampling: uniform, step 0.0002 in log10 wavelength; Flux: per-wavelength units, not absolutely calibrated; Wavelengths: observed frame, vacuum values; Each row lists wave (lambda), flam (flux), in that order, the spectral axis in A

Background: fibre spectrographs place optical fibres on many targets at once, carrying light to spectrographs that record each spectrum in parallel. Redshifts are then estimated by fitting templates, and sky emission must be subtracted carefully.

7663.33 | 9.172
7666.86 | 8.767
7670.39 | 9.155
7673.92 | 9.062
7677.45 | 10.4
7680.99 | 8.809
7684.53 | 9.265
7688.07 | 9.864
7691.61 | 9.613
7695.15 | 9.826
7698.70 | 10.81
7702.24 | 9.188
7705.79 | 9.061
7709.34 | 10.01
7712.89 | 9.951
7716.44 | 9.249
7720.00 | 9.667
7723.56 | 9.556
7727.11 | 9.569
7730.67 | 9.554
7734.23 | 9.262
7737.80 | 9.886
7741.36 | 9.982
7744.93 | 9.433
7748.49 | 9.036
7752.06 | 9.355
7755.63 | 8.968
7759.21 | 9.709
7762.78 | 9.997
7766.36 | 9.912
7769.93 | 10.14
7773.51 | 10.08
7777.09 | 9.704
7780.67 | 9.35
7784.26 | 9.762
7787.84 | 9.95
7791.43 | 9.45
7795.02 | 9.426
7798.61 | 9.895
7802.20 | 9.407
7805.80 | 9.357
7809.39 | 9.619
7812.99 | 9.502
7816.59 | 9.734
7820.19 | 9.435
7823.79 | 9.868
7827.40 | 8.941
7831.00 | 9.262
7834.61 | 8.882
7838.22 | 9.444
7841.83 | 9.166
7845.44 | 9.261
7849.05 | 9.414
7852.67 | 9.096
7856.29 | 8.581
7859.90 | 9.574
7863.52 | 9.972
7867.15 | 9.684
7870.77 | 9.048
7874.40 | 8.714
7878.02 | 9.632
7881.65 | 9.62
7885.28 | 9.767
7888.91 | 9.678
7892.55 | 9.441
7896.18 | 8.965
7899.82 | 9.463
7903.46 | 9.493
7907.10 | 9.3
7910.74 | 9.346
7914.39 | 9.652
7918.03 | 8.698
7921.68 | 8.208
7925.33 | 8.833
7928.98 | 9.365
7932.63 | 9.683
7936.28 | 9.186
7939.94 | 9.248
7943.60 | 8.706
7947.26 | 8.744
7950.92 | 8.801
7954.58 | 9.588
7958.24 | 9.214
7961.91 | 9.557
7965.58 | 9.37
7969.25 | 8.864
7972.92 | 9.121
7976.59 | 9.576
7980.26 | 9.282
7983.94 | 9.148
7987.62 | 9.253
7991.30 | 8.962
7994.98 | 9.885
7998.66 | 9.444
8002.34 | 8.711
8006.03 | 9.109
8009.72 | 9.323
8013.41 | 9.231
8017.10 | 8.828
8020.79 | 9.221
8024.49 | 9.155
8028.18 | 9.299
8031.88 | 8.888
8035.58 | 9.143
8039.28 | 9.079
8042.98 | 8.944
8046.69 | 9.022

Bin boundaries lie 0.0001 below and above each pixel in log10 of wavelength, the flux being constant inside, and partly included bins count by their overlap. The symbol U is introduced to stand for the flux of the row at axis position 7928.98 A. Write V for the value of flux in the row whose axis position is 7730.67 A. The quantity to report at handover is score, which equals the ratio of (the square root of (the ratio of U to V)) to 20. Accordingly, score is 0.0495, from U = 9.365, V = 9.554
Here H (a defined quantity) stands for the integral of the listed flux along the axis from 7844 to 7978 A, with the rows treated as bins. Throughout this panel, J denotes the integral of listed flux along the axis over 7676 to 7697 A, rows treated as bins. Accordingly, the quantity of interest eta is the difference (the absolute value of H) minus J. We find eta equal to 1038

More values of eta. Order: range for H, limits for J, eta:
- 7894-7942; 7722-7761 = 71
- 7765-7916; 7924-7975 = 963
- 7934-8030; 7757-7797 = 492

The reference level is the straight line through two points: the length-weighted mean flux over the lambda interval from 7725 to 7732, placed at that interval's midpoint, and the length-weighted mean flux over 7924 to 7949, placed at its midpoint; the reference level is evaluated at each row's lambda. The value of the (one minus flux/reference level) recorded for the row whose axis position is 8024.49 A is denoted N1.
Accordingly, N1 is -0.03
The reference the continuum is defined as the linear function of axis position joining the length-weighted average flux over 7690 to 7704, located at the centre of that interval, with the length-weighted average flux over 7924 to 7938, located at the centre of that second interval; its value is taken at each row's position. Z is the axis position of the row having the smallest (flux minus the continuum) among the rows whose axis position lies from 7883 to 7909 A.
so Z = 7896.18 A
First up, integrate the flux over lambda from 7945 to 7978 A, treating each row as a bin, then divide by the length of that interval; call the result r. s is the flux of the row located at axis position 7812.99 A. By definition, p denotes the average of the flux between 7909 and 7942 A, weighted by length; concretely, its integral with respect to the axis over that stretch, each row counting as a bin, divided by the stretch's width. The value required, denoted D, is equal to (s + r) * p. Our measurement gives 171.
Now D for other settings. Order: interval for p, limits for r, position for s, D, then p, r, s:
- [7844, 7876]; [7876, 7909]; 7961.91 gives 176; 9.26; 9.48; 9.557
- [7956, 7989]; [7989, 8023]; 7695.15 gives 176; 9.27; 9.19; 9.826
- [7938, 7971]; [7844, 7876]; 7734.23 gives 169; 9.12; 9.26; 9.262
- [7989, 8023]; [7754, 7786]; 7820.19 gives 176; 9.19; 9.74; 9.435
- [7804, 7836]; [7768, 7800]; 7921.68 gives 169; 9.41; 9.75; 8.208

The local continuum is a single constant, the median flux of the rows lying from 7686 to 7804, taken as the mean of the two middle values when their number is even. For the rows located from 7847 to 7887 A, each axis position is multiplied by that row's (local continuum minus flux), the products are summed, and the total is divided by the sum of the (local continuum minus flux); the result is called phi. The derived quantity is 7862.3 A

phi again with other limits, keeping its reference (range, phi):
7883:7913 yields 7902.0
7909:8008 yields 7954.9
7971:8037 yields 8007.3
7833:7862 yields 7847.0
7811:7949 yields 7891.2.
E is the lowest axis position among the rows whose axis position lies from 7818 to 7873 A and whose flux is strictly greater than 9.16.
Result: 7820.19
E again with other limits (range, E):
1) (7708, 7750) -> 7709.34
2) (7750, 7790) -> 7752.06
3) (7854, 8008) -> 7859.90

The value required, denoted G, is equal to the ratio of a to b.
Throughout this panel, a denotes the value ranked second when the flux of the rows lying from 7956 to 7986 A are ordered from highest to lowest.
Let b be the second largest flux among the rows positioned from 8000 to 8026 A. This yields 1.04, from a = 9.557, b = 9.231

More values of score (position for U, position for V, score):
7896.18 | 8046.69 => 0.0498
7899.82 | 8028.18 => 0.0504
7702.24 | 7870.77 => 0.0504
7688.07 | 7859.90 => 0.0508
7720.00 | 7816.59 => 0.0498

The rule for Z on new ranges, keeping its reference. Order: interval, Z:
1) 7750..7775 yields 7755.63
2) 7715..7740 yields 7716.44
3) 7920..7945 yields 7921.68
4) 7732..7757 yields 7755.63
